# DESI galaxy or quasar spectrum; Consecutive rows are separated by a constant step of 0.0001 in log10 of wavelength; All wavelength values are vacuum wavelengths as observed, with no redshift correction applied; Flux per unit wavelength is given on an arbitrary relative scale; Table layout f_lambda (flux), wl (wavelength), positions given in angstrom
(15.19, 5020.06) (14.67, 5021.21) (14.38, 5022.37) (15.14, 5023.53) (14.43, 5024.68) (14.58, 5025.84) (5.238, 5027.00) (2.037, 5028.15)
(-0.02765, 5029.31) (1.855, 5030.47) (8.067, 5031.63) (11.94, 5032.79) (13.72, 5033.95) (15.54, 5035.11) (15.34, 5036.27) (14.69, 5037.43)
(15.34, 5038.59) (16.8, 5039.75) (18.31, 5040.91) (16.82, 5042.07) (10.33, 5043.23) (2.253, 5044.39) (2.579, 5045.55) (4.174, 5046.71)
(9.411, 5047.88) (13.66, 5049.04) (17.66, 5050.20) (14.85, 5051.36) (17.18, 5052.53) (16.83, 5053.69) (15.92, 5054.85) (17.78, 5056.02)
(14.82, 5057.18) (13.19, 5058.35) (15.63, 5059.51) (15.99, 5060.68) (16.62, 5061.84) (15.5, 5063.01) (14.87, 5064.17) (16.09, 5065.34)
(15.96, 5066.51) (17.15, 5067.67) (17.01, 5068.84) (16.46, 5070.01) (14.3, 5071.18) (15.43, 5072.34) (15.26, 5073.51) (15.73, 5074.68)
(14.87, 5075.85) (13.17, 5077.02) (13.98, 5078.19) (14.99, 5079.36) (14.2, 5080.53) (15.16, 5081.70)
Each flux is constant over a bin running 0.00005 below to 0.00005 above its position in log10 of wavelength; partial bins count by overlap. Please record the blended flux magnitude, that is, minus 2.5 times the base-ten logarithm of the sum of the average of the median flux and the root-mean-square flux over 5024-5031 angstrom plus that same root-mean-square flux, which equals -2.93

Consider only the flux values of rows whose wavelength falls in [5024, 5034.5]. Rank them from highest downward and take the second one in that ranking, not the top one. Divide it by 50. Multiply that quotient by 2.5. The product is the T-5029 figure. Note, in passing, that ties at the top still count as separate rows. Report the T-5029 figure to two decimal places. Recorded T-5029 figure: 0.72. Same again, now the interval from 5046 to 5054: 0.86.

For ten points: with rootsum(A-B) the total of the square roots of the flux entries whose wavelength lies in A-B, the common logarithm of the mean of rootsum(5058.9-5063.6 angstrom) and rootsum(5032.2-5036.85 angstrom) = 1.19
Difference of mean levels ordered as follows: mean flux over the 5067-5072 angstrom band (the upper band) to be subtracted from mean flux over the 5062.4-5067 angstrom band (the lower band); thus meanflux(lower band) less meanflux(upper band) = -0.6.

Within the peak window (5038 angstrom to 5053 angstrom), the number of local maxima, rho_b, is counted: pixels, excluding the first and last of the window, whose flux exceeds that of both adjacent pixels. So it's 2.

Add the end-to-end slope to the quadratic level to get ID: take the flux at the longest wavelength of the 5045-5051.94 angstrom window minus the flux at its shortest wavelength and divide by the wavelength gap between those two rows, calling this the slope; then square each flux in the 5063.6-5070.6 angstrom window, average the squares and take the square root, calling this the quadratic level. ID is 18.4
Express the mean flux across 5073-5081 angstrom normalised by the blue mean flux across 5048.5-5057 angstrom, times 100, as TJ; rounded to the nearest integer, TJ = 90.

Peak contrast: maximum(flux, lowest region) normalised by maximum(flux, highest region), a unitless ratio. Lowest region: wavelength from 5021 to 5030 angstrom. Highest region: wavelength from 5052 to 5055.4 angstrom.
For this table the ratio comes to 0.88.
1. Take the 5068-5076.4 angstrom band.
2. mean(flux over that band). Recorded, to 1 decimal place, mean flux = 15.6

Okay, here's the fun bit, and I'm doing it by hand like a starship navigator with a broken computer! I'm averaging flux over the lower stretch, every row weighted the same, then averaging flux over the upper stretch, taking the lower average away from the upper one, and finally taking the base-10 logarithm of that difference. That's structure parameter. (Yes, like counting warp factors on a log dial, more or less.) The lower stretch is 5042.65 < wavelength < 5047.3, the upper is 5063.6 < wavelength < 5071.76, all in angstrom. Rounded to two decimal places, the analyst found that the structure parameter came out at 1.05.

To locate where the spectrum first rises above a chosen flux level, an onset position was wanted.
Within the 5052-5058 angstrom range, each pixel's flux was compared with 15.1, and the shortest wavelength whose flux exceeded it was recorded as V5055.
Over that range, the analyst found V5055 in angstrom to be 5052.53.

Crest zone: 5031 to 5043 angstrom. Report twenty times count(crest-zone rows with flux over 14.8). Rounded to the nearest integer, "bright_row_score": 120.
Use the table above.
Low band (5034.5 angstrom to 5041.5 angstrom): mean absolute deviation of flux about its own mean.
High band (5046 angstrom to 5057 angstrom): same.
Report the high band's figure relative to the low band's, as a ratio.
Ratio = 3.3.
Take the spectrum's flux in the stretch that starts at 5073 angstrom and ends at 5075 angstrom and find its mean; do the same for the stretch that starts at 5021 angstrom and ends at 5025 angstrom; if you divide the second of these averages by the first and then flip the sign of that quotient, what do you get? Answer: -0.95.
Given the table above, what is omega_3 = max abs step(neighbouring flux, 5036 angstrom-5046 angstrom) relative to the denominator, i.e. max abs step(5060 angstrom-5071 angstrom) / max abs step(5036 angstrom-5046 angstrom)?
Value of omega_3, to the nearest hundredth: 0.15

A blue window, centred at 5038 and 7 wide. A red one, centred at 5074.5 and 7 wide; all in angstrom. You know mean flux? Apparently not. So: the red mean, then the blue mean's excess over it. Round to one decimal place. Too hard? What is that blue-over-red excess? 1.2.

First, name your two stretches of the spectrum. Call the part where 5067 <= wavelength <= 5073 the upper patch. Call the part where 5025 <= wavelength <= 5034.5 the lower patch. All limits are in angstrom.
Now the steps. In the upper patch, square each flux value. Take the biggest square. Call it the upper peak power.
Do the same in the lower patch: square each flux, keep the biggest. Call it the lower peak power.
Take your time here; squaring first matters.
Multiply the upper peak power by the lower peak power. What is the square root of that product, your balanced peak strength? 250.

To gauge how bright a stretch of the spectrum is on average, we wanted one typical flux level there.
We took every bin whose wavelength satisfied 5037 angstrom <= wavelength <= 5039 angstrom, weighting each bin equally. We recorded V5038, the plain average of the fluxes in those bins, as 15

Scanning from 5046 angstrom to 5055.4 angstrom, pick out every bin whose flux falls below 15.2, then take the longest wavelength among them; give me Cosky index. 5051.36 angstrom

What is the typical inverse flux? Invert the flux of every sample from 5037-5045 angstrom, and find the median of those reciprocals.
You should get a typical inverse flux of 0.065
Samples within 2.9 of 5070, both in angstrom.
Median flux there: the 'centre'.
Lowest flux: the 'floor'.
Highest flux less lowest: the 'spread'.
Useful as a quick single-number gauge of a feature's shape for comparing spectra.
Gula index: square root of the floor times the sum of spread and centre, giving 16.6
